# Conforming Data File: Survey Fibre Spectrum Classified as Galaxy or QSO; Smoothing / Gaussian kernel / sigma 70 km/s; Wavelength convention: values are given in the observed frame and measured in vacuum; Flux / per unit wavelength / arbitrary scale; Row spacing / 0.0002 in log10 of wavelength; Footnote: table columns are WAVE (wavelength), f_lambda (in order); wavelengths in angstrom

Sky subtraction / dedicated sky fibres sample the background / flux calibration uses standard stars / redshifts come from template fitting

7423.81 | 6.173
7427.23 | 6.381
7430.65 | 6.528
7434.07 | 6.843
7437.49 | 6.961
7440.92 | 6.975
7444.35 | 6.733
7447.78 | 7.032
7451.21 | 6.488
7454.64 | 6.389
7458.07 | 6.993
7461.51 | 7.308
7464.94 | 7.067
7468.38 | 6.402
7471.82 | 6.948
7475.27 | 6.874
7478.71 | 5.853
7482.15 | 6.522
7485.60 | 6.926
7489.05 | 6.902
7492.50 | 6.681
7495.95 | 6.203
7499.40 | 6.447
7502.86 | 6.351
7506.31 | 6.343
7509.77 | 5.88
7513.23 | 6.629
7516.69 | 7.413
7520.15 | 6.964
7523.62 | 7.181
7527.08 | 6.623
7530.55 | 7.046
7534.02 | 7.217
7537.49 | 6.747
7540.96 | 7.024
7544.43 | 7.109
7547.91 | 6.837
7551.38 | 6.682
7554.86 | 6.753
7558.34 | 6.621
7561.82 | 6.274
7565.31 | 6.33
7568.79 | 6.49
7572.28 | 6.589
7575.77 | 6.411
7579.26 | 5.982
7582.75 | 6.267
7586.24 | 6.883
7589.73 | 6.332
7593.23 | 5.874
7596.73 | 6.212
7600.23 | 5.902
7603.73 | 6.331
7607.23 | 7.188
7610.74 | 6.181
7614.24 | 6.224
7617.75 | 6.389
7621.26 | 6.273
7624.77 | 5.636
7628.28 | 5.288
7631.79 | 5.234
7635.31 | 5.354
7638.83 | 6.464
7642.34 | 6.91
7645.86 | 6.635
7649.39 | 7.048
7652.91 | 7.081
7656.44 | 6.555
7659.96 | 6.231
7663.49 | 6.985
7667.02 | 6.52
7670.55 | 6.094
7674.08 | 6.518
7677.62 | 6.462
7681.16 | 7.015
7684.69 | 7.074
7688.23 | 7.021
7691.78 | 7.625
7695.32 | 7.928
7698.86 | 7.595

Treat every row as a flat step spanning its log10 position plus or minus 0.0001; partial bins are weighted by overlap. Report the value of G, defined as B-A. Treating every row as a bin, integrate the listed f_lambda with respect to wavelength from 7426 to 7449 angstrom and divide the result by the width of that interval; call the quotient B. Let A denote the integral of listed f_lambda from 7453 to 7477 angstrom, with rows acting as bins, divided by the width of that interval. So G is -0.1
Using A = 6.9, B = 6.8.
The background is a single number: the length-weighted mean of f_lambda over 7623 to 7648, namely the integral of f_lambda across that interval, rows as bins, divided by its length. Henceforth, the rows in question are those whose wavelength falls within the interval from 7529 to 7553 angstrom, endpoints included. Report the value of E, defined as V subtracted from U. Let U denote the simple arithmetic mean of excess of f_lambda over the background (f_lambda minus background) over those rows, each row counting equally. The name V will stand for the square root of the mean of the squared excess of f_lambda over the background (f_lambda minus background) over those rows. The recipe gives -0.02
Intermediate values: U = 1.0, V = 1.02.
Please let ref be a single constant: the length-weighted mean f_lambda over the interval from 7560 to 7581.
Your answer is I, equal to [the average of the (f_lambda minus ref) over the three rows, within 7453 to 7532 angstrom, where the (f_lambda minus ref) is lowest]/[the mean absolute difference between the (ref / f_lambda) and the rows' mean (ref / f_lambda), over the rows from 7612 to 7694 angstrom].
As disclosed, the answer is -5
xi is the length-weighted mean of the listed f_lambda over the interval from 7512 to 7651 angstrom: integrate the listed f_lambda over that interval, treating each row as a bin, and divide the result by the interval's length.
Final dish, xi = 6.49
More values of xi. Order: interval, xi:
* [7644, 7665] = 6.75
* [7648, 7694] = 6.80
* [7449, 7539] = 6.71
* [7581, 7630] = 6.21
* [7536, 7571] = 6.68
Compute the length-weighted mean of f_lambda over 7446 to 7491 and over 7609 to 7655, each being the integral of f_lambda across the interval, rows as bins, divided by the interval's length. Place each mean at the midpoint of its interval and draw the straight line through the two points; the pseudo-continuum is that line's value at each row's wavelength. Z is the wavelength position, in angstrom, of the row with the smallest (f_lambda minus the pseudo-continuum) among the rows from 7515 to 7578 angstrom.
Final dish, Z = 7561.82 angstrom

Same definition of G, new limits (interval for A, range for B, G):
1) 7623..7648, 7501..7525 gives 0.7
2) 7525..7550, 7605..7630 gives -0.8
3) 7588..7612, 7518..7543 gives 0.7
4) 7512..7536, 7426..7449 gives -0.2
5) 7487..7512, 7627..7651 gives -0.3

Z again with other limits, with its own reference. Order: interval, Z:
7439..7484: 7478.71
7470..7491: 7478.71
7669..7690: 7670.55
